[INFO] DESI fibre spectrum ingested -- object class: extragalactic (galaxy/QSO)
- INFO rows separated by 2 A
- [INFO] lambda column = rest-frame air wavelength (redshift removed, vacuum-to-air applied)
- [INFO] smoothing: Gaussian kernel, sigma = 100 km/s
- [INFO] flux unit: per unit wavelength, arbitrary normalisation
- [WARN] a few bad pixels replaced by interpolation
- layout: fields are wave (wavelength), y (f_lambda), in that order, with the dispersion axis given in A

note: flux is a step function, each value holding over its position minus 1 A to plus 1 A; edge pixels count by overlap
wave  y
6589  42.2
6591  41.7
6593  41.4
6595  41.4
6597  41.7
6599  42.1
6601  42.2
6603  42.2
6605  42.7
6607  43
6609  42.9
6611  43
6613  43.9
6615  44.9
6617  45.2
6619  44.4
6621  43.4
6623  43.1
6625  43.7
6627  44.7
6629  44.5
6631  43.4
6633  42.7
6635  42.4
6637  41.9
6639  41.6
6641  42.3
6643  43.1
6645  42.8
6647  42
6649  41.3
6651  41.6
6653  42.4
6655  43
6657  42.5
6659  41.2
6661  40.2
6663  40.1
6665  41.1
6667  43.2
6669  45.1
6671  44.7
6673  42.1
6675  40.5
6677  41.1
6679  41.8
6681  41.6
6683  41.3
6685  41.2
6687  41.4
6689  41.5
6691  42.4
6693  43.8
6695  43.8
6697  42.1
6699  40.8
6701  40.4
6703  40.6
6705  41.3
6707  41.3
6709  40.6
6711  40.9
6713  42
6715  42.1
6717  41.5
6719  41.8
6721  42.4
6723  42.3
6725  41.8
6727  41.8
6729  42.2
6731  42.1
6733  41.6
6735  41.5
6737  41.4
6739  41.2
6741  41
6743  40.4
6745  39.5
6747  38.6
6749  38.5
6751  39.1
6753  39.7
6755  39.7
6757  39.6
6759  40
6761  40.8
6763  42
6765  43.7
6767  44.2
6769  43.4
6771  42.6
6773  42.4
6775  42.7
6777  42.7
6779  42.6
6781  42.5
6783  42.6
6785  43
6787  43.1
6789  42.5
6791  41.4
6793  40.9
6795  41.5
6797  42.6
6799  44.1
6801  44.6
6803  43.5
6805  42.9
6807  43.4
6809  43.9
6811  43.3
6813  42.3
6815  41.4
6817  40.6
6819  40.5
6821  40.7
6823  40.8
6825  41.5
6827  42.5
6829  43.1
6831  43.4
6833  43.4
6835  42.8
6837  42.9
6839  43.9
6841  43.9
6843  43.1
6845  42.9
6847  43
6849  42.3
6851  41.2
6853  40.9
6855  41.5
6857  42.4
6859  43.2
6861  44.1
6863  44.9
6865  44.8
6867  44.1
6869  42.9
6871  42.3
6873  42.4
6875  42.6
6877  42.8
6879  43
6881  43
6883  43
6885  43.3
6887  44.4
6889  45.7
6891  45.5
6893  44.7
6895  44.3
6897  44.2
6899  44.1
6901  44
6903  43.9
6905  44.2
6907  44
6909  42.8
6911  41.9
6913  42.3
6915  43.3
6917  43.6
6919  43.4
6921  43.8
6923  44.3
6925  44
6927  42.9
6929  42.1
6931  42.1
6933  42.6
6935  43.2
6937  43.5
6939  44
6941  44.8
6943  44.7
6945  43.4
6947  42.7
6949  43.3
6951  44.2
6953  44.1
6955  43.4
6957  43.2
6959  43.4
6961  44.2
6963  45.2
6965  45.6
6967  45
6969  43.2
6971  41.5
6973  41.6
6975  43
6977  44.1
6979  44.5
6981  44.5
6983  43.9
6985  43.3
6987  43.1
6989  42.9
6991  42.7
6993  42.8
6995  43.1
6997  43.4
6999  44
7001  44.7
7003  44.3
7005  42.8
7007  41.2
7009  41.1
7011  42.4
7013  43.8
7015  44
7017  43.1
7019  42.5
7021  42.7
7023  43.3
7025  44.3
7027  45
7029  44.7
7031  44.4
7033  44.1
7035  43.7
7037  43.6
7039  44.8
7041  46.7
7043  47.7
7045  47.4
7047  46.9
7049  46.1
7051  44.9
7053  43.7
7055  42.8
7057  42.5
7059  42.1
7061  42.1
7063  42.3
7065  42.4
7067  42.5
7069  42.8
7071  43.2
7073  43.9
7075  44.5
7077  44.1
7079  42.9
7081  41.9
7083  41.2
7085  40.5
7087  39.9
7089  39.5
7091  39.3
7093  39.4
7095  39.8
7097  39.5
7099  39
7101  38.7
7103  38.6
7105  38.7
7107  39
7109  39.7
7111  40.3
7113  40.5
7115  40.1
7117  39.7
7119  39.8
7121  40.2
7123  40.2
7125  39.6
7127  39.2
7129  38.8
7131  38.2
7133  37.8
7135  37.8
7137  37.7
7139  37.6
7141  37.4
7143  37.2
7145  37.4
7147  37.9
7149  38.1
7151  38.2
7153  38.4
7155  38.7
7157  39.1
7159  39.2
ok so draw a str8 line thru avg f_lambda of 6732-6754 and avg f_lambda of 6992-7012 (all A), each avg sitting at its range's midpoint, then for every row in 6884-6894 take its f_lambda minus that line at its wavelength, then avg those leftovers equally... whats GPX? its 2.94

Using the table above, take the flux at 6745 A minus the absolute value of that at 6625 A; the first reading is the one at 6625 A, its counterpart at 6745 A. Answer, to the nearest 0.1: -4.2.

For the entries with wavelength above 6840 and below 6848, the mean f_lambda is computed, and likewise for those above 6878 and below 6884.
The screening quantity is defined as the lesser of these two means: 43.0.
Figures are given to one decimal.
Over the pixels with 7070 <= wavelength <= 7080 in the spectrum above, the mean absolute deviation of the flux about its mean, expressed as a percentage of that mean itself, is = 1.2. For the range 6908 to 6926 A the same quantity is 1.4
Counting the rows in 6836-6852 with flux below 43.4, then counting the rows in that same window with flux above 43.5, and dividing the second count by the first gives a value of 0.33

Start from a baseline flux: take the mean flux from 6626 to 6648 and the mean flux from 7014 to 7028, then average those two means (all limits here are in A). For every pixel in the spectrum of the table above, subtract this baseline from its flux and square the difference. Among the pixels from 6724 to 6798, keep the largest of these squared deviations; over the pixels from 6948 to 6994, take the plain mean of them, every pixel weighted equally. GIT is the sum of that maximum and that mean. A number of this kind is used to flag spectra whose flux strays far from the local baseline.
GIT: 23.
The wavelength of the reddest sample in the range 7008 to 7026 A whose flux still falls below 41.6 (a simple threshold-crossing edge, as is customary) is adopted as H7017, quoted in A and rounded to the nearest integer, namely 7009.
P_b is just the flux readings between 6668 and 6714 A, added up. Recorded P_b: 962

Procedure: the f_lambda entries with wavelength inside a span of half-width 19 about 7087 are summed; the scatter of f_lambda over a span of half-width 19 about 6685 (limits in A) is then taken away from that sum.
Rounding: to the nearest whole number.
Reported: 776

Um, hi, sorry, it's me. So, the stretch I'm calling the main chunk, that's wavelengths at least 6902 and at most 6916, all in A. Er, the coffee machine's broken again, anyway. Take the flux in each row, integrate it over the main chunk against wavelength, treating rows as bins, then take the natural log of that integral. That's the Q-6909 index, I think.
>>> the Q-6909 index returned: 6.40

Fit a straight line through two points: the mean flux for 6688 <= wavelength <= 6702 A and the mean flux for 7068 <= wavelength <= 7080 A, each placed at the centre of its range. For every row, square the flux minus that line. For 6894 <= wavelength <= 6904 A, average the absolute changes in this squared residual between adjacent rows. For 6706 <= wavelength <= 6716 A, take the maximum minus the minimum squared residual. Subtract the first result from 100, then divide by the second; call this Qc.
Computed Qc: 41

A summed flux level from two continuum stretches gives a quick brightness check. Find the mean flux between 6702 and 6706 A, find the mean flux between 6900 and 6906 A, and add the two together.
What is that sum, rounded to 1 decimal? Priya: 85.0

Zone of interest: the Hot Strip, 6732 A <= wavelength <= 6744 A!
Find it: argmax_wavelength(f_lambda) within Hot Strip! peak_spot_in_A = 6733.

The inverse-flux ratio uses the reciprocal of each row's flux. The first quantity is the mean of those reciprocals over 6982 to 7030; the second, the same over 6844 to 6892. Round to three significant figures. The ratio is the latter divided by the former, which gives 1.00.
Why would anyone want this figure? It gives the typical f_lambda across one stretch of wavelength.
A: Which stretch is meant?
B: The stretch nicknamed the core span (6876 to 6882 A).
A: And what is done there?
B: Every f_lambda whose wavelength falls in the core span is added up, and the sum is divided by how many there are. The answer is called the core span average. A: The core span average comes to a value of 42.9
